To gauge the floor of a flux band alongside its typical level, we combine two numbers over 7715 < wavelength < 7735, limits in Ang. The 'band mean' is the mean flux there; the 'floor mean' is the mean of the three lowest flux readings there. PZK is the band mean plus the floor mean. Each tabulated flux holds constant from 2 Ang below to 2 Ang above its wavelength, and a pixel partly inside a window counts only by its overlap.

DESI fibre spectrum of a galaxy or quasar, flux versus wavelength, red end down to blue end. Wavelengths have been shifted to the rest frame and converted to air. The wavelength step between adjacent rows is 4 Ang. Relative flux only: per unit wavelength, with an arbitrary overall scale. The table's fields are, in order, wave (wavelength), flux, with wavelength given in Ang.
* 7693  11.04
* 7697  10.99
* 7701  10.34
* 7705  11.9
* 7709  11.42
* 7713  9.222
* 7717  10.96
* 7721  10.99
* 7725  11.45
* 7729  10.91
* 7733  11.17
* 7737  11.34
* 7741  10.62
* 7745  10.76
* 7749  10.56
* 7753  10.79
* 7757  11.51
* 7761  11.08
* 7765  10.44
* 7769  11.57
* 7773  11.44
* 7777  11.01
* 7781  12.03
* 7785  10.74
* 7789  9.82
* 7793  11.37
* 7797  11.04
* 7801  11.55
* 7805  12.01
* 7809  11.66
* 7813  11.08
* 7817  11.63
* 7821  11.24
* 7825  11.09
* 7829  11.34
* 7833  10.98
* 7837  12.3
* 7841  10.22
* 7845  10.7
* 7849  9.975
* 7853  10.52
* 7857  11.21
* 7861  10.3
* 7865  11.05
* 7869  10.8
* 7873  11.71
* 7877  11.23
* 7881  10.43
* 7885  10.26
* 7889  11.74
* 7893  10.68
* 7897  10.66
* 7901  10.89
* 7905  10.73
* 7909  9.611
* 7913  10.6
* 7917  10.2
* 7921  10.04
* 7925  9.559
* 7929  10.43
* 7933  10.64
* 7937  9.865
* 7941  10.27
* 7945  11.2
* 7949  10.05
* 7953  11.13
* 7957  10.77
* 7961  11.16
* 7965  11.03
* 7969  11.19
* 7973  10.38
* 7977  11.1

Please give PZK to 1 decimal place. 22.0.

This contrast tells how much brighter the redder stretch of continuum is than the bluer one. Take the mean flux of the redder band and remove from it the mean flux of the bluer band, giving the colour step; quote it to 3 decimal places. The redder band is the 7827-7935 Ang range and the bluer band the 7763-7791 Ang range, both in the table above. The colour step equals -0.311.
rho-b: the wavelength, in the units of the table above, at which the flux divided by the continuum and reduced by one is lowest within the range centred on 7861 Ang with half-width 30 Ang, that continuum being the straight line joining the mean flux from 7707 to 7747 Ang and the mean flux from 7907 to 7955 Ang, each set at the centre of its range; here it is 7849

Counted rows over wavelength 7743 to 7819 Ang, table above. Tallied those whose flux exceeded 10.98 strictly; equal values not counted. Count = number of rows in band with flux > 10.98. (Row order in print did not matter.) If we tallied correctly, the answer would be 13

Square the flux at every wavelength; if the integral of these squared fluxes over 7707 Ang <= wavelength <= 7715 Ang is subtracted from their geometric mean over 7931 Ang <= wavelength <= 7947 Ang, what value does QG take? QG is -752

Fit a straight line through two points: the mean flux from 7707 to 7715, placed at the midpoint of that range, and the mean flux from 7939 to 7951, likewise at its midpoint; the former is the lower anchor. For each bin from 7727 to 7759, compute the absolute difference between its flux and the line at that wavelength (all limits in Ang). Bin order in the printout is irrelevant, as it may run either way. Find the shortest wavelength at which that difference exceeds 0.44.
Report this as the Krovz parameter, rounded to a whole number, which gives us 7729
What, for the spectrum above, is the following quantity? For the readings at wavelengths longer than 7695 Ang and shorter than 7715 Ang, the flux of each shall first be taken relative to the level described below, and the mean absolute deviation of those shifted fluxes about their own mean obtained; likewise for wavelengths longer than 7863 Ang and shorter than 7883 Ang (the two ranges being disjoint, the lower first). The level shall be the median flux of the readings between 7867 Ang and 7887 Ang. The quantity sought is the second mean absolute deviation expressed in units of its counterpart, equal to 0.43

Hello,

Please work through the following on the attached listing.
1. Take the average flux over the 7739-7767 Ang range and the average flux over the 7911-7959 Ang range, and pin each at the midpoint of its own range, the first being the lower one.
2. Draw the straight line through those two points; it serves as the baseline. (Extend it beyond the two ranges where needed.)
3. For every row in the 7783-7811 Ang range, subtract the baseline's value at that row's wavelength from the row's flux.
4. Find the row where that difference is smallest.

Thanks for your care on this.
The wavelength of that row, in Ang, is 7789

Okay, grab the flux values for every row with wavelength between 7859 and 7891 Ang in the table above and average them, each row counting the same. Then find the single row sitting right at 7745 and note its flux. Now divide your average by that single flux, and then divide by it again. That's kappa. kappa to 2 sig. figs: 0.094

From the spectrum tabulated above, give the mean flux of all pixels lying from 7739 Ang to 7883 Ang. 11.1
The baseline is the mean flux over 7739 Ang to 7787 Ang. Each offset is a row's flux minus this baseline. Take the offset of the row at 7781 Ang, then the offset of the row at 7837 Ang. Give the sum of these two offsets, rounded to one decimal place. 2.2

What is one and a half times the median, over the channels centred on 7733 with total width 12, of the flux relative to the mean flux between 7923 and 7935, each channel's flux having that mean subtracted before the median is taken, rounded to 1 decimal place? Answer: 1.4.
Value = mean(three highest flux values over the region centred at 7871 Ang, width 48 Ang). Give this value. 11.6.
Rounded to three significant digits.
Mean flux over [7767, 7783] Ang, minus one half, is 11.0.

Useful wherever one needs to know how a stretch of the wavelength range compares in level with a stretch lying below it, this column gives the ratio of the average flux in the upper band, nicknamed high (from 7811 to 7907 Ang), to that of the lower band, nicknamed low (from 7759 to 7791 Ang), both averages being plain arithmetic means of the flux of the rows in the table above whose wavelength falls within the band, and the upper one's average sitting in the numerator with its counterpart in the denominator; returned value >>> 0.99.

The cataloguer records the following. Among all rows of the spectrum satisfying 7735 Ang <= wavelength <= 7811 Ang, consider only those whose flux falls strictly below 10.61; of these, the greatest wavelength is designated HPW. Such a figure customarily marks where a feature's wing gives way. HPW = 7789 Ang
